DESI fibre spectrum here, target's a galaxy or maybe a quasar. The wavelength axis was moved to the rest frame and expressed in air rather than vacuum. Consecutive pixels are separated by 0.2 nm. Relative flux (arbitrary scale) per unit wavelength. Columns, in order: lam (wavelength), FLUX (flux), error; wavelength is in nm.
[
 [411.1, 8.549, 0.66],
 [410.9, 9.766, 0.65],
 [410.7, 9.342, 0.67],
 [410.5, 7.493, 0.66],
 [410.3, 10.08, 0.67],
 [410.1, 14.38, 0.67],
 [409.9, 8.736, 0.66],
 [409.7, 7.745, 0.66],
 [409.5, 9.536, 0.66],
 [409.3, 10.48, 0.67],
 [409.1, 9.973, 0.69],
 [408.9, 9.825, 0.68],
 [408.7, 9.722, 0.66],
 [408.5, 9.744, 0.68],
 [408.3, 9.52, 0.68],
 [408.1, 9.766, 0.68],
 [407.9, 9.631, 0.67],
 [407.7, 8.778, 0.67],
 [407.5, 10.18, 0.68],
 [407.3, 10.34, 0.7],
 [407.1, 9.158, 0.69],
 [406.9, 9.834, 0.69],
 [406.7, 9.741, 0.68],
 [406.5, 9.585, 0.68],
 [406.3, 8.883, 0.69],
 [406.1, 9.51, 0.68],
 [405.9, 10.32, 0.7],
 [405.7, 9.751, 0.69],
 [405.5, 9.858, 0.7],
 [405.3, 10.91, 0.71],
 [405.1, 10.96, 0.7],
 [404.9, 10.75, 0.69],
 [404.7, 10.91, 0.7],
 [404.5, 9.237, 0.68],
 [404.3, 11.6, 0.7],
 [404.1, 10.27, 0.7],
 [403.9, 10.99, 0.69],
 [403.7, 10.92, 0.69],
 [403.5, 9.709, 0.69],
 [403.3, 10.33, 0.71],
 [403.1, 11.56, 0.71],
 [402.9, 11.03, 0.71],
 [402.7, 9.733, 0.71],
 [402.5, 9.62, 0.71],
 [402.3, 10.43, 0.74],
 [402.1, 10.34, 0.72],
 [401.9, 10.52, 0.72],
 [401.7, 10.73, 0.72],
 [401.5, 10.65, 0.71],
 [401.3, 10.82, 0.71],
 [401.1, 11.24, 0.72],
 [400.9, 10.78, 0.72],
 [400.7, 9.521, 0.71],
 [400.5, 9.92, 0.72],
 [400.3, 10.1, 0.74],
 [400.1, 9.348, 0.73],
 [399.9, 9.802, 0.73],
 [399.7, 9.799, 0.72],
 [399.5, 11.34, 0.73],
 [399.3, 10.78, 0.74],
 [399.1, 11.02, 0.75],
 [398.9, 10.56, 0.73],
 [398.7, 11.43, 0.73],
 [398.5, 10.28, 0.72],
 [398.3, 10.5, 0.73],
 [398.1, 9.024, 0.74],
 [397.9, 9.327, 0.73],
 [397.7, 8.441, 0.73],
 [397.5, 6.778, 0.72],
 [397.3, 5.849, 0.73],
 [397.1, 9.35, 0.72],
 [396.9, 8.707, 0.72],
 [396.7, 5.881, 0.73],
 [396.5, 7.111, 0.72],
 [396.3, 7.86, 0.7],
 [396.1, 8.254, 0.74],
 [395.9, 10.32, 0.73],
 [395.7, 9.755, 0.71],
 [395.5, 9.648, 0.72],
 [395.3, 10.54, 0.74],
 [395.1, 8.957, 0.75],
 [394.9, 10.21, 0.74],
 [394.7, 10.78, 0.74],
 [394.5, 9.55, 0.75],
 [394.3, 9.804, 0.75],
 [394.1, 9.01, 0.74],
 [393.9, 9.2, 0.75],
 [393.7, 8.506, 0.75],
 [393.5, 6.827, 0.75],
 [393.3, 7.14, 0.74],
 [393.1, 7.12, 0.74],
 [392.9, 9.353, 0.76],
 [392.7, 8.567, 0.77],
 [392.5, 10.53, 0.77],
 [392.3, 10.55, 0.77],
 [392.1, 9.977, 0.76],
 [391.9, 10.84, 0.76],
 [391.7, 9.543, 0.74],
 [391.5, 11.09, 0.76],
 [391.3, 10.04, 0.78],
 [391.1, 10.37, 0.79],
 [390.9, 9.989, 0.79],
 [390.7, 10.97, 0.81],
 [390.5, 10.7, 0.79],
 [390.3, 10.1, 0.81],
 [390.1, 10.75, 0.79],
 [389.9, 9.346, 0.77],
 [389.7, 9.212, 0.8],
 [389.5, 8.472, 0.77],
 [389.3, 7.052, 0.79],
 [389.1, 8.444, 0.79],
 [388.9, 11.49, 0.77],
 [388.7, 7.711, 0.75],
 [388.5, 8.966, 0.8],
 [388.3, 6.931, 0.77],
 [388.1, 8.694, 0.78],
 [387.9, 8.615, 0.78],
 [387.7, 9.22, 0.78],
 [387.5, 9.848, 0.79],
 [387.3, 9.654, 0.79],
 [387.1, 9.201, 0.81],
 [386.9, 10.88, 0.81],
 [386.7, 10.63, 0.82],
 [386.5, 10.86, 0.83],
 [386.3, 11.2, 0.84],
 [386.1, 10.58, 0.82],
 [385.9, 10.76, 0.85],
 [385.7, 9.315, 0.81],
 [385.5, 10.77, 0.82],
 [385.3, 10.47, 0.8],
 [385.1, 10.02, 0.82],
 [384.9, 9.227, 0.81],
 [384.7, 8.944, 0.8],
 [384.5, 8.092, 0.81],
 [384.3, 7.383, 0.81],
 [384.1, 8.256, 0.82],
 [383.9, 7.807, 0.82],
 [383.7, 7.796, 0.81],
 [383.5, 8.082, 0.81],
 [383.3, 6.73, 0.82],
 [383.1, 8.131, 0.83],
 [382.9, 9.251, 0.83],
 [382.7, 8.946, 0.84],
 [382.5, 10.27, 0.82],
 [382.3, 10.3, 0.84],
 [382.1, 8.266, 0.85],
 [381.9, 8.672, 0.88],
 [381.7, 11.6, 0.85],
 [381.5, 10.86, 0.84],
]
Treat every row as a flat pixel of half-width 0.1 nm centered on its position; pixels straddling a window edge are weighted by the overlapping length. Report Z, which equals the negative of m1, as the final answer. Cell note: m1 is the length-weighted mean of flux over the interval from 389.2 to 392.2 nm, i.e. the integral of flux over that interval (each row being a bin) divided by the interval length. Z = -9.9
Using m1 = 9.9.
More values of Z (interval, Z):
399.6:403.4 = -10.3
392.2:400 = -9.2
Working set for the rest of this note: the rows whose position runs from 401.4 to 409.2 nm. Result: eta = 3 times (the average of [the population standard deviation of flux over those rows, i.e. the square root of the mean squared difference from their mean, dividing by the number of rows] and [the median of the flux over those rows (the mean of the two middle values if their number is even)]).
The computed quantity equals 16.0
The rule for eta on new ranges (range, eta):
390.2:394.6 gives 16.7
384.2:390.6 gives 15.8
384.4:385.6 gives 15.8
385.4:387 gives 16.9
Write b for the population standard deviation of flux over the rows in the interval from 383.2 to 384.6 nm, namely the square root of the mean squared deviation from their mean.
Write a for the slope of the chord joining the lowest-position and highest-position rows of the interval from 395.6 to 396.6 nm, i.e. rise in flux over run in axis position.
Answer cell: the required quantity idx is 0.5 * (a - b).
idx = -1.9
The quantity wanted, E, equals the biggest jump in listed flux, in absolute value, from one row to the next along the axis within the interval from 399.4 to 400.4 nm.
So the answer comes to 1.5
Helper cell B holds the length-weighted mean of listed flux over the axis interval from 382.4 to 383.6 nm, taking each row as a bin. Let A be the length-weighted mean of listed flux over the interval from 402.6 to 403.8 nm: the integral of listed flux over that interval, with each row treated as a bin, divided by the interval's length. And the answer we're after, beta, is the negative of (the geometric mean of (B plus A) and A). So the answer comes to -14.2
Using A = 10.5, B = 8.6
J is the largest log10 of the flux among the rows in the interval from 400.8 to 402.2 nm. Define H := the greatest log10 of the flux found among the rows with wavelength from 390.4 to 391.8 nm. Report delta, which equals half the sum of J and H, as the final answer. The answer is 1.05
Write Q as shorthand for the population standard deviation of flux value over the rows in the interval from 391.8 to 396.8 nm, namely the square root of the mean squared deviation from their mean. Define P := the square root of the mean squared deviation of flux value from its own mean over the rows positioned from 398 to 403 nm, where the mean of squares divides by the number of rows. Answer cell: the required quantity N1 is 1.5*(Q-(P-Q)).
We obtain 3.2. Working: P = 0.6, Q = 1.4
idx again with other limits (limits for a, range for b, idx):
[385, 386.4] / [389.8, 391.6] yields 0.2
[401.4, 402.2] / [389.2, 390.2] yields -0.9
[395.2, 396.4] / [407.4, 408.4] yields -1.6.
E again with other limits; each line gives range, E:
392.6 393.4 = 2.2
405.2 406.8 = 1.1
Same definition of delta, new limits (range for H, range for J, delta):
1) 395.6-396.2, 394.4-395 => 1.02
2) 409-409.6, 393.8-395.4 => 1.03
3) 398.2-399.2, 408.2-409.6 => 1.04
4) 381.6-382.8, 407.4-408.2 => 1.04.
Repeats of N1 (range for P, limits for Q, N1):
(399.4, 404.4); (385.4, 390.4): 2.7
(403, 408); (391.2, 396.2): 2.3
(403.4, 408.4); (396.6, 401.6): 3.5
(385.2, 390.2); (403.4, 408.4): 0.3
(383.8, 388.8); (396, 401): 2.9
